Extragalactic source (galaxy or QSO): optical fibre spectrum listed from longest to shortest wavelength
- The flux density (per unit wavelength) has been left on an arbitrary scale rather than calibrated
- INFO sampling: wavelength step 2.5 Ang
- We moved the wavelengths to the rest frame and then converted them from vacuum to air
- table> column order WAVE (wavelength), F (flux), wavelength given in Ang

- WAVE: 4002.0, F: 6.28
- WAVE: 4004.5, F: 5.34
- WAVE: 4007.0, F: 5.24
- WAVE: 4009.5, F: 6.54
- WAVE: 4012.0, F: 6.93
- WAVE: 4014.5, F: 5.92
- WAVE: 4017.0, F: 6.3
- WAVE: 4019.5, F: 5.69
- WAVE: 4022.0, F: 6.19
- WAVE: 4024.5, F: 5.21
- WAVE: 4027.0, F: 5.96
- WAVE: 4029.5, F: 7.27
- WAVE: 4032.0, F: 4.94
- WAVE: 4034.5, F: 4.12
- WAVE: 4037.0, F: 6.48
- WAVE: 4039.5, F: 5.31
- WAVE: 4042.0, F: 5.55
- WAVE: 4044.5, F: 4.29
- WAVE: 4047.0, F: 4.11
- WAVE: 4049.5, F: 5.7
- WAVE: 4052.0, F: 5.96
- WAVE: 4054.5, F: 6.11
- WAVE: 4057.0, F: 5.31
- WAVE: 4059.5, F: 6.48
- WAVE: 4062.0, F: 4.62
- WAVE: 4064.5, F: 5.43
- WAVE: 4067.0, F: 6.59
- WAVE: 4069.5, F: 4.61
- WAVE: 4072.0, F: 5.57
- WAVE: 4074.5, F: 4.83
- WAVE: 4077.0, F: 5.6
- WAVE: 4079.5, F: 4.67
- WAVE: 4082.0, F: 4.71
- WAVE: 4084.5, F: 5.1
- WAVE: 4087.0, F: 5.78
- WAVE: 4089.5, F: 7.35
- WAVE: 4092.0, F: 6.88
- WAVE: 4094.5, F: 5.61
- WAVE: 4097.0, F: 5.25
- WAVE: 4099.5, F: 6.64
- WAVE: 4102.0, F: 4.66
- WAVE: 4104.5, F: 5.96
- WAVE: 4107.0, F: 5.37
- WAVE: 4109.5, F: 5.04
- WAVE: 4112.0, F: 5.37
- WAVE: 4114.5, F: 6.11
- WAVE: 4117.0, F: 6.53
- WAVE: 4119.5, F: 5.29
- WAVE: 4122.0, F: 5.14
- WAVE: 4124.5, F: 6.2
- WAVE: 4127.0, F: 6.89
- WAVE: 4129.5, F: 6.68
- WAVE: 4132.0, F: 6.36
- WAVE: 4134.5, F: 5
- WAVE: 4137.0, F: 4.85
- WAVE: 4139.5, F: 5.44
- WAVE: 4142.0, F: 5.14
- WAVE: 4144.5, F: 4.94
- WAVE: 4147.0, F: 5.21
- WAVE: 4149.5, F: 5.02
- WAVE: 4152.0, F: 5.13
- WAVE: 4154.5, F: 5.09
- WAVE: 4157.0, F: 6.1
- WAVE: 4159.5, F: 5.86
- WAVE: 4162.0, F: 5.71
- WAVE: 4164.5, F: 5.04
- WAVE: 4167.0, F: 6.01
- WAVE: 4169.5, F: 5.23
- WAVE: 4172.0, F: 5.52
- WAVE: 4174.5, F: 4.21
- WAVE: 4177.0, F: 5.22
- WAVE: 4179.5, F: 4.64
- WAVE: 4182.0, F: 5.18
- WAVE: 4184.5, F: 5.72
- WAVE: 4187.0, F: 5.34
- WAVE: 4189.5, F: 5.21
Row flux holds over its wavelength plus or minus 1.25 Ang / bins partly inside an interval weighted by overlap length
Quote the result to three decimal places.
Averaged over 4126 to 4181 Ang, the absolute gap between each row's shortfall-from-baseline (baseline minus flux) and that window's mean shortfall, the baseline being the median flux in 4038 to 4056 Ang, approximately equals 0.525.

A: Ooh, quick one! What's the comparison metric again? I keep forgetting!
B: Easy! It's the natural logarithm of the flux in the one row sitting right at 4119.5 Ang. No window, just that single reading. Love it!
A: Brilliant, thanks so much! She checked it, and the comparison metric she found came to 1.67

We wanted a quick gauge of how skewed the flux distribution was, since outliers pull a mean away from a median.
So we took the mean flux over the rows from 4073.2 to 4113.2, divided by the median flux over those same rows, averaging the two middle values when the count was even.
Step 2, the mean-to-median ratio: 1.03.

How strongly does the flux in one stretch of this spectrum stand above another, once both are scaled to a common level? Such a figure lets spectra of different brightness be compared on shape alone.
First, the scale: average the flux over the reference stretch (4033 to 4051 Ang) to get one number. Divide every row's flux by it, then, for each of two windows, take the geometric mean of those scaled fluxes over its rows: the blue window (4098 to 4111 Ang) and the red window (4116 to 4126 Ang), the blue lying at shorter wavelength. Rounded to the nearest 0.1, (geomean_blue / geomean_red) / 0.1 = 9.5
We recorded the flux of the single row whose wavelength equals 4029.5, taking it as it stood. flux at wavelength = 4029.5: 7.27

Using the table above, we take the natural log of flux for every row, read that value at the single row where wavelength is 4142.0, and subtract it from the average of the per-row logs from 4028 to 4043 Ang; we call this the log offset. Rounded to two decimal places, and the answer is 0.07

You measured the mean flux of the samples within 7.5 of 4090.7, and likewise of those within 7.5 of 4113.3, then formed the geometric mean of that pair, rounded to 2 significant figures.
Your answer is 5.8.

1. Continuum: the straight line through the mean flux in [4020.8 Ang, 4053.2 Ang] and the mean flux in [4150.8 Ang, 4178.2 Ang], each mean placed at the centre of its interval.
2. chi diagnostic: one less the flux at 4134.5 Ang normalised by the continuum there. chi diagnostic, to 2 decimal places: 0.07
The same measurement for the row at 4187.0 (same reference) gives 0.00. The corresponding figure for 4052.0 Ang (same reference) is -0.09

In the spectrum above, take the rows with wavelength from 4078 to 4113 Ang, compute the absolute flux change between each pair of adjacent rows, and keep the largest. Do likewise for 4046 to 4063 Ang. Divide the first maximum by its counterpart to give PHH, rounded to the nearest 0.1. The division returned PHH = 1.1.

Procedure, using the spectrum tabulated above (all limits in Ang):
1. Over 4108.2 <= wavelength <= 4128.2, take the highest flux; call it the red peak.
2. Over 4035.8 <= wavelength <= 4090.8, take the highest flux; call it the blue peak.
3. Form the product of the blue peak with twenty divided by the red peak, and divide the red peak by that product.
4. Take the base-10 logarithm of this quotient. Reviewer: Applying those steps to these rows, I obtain -0.491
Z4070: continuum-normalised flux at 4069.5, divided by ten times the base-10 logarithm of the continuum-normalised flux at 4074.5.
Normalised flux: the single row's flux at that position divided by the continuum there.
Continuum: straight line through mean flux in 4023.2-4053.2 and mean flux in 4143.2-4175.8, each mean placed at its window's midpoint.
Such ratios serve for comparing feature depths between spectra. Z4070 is -1.8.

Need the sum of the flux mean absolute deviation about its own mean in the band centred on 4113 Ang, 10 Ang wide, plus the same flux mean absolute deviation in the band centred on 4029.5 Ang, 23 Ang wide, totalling 1.3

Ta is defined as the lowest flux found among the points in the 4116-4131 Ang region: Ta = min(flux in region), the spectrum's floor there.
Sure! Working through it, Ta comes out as 5.14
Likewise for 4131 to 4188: 4.21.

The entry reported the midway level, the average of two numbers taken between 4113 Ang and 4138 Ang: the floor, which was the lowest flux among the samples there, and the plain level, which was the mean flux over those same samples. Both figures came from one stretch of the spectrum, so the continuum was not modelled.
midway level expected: 5.4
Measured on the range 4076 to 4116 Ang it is 5.1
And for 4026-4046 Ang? 4.8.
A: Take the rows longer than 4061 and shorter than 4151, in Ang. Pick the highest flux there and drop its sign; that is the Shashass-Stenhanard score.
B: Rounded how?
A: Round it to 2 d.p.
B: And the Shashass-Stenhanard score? 7.35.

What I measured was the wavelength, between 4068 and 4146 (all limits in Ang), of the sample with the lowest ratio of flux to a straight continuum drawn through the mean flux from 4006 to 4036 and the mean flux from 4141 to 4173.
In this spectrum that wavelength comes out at 4069.5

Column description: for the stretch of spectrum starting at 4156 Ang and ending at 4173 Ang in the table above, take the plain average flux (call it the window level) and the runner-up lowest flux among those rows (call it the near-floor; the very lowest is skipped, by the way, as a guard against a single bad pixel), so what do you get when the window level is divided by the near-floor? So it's 1.08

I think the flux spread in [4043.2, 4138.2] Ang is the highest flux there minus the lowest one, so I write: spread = 3.24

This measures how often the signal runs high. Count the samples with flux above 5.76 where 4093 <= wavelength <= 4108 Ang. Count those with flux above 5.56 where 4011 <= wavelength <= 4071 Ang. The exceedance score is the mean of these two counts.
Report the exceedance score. 7.5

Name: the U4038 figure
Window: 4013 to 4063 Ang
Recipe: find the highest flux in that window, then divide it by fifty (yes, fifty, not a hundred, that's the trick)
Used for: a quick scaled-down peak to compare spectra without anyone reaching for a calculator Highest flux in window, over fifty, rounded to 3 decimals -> 0.145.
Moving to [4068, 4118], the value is 0.147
